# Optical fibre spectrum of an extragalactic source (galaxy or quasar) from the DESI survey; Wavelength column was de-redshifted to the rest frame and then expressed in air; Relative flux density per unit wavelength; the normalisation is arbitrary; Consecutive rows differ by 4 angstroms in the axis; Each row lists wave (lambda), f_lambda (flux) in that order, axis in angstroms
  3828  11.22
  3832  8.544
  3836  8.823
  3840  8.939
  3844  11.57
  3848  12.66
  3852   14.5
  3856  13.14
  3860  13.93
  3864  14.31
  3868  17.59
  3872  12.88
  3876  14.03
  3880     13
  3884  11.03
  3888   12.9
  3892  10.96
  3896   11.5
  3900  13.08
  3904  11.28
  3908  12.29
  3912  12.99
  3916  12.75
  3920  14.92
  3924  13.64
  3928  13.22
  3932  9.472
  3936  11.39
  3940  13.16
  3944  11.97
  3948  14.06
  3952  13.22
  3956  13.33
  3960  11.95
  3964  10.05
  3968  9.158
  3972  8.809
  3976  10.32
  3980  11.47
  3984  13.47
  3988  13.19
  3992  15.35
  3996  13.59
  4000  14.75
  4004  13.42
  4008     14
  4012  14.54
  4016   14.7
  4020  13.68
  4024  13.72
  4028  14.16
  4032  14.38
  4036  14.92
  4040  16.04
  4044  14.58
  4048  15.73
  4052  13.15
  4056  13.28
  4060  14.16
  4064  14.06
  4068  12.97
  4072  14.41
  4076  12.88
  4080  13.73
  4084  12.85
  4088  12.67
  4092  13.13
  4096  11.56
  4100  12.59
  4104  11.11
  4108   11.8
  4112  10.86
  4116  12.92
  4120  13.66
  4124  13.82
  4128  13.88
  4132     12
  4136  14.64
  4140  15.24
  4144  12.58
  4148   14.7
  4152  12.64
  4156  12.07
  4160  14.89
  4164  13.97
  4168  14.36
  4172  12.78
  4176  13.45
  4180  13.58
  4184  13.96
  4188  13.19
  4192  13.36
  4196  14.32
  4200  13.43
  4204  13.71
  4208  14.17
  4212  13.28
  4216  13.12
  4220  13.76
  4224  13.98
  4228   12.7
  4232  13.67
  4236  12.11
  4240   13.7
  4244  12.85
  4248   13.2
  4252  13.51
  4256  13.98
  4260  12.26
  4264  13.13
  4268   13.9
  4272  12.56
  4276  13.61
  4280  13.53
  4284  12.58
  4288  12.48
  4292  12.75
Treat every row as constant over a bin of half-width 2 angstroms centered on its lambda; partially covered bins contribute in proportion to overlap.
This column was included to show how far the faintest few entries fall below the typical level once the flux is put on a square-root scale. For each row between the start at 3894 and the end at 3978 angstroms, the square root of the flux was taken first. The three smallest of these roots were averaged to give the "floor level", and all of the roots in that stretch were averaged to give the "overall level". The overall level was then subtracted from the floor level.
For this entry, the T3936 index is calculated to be -0.44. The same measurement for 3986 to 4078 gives -0.16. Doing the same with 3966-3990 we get -0.25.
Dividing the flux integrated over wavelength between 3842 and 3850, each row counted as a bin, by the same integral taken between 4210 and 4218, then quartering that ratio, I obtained 0.229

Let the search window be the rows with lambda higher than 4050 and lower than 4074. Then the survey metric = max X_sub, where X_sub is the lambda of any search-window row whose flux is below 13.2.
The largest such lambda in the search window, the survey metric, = 4068 angstroms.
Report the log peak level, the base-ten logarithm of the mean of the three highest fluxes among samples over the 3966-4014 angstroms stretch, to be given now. 1.17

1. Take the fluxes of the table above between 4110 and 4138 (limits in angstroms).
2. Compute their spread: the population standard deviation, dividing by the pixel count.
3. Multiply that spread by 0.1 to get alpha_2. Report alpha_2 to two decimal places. 0.12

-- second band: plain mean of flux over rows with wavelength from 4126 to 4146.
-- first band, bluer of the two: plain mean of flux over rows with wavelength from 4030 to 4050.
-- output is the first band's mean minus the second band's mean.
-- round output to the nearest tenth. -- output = 1.5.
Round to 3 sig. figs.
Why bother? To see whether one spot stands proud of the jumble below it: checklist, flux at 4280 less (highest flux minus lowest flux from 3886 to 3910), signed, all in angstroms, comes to 11.4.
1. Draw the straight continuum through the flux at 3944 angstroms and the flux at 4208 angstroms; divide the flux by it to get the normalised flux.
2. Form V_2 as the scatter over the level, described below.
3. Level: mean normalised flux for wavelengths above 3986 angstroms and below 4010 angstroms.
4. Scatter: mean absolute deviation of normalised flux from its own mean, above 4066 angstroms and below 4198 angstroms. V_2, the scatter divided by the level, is 0.053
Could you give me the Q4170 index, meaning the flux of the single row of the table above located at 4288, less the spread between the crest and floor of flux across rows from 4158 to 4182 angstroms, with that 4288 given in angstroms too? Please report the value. 10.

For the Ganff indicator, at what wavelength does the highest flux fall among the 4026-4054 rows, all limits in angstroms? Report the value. 4040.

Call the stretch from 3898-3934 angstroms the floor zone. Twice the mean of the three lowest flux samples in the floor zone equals 22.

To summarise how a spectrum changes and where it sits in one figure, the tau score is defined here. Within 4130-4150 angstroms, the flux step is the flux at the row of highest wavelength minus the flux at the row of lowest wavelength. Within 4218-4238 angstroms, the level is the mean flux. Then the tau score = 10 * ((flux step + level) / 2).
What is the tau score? 80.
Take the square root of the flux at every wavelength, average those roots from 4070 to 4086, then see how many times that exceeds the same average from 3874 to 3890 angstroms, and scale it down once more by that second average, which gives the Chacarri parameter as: 0.289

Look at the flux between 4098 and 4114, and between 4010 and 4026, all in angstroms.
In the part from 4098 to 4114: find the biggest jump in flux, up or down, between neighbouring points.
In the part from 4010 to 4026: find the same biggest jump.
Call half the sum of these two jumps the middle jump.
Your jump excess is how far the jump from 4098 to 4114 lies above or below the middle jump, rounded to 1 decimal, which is 0.2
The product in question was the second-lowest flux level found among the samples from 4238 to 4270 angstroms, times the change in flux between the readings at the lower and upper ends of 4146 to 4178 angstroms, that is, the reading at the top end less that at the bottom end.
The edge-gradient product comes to -16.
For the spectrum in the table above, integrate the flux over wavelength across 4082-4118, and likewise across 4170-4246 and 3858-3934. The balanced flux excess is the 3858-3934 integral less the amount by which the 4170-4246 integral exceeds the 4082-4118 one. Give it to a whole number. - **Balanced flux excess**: 401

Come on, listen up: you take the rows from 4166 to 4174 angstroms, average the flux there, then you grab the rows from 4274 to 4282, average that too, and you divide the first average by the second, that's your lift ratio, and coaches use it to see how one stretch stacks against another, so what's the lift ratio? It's 1.00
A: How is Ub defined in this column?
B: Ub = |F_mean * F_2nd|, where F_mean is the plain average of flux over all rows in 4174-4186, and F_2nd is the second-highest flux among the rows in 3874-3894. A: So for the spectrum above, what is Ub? 178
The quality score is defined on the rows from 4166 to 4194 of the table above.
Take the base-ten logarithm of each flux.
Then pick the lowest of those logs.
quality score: 1.11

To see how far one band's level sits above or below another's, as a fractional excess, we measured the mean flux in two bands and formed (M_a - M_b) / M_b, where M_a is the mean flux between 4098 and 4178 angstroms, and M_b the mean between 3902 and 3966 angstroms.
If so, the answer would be 0.057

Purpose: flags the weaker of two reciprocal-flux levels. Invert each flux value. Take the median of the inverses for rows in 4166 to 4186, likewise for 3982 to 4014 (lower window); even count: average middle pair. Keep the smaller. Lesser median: 0.0725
